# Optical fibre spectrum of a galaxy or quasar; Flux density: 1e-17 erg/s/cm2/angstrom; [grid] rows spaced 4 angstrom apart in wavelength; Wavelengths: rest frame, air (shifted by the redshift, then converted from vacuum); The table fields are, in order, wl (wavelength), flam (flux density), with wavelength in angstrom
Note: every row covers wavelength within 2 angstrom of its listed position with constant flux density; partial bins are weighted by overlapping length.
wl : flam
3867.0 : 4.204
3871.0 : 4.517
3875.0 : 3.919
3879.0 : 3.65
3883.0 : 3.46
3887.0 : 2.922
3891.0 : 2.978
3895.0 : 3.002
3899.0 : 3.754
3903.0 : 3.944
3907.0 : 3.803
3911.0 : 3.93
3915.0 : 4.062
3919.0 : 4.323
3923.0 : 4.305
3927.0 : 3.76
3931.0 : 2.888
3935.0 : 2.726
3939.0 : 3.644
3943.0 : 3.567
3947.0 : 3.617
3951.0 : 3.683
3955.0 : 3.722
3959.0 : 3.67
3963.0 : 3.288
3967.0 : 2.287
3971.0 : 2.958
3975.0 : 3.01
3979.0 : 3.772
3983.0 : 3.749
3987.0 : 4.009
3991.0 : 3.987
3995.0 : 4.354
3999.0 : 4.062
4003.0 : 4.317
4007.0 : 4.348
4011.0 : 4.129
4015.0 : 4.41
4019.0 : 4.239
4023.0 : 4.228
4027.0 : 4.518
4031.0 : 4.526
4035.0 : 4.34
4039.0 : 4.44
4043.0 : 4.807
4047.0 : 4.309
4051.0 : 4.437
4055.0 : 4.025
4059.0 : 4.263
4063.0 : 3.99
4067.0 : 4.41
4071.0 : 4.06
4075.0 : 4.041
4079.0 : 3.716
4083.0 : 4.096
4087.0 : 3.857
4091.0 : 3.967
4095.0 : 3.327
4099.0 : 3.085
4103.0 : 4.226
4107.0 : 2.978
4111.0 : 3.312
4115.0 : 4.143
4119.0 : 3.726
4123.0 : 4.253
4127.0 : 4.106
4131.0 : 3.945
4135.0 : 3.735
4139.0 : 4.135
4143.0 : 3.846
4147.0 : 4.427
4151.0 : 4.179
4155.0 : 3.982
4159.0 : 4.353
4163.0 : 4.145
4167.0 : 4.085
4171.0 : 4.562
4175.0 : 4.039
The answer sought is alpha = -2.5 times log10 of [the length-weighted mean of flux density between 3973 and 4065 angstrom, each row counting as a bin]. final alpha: -1.55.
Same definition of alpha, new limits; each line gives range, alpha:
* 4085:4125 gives -1.42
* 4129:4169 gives -1.53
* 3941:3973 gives -1.31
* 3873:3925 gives -1.42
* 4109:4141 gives -1.48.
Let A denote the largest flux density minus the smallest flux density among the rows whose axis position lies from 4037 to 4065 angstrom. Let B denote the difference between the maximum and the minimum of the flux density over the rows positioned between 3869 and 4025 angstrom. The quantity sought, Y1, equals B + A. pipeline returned 3.0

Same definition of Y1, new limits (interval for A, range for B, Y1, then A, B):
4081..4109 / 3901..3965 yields 2.8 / 1.2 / 1.6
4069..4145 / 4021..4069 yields 2.1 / 1.3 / 0.8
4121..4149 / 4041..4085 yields 1.8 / 0.7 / 1.1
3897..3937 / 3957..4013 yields 3.7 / 1.6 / 2.1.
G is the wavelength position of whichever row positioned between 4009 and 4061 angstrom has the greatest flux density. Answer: 4043.0 angstrom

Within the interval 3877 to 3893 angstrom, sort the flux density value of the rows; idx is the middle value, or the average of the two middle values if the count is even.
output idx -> 3.2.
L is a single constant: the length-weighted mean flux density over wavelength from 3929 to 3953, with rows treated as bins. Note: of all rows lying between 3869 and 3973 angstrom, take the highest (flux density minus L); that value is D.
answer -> 1.16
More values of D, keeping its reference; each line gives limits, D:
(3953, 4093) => 1.45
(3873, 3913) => 0.59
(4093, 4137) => 0.90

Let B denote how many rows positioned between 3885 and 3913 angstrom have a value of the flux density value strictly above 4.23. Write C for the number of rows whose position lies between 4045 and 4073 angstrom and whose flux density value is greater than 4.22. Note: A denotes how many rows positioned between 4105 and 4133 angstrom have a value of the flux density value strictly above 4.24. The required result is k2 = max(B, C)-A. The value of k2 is 3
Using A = 1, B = 0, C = 4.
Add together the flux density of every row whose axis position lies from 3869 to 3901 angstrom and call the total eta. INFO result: 28.2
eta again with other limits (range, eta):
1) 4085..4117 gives 28.9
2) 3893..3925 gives 31.1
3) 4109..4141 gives 31.4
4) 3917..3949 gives 28.8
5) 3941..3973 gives 26.8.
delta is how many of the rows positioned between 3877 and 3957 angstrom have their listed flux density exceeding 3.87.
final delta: 5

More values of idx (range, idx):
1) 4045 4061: 4.3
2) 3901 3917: 3.9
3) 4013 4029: 4.3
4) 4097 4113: 3.2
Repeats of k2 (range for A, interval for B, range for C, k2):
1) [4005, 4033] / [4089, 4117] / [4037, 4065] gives 1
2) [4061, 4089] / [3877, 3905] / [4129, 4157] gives 0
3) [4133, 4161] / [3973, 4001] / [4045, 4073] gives 2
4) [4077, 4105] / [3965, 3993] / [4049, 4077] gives 3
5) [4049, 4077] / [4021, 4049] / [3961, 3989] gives 3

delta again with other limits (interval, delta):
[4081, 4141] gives 8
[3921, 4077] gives 24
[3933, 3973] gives 0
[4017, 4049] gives 8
